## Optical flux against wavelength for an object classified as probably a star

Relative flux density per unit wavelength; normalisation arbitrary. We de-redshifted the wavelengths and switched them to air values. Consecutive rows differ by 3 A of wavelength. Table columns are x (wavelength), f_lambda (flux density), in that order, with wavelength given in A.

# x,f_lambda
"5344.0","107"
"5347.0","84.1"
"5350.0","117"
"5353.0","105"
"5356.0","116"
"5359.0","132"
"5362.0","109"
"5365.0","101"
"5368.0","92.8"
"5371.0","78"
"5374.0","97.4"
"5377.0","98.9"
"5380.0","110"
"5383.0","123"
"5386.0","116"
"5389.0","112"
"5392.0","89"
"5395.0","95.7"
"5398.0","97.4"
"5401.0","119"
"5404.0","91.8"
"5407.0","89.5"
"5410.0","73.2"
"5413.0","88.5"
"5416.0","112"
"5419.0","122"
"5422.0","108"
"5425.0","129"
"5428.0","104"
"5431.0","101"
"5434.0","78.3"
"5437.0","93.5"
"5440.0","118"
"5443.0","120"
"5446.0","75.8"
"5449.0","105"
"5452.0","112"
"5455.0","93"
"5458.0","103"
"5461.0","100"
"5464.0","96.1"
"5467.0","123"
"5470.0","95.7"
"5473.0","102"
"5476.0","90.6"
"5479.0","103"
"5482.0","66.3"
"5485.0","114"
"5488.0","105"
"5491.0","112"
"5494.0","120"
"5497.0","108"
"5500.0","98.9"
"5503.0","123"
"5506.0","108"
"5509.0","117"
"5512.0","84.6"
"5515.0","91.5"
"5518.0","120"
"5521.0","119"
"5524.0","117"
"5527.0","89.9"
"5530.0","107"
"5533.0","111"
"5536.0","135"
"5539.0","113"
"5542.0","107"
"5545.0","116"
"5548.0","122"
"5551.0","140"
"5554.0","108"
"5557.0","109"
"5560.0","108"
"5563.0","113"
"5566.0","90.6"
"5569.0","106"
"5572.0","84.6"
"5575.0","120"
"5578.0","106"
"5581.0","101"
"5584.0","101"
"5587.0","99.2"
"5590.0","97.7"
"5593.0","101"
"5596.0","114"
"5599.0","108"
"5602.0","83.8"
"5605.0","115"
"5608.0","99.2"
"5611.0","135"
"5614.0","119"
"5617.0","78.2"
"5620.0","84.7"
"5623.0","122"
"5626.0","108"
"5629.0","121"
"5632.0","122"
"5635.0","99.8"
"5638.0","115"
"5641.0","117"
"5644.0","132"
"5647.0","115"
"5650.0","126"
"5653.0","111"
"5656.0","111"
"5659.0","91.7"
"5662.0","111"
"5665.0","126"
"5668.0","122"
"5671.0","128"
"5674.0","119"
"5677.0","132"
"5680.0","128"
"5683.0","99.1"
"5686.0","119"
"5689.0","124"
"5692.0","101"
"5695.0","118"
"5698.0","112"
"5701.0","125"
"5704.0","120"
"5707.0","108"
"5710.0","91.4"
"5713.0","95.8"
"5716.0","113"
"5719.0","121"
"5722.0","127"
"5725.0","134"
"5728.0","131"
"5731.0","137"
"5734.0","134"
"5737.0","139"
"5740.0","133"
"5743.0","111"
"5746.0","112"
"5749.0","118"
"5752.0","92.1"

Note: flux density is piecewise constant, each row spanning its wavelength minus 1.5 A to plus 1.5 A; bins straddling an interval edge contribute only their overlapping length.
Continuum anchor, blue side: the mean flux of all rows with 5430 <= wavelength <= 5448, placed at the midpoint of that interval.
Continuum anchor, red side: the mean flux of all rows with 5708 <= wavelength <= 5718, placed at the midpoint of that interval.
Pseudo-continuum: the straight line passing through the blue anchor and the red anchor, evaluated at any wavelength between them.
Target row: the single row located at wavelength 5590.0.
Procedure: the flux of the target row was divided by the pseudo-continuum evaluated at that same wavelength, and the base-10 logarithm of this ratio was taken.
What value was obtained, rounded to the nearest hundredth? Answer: -0.01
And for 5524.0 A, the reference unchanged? 0.07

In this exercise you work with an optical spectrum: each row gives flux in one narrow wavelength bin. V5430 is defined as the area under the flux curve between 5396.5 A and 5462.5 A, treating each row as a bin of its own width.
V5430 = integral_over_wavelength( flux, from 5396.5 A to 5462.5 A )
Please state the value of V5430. 6702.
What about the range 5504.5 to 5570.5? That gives 7298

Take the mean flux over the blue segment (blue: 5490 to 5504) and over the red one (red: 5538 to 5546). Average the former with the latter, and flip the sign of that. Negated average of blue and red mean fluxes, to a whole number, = -112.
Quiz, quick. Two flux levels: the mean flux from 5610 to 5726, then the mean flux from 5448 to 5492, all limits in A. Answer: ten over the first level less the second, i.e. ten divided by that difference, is 0.74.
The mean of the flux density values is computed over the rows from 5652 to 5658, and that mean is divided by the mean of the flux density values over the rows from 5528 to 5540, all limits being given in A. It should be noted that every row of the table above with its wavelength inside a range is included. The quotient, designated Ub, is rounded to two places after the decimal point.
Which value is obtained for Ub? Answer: 0.95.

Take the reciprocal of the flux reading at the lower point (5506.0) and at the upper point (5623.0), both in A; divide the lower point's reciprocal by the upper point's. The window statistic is 1.13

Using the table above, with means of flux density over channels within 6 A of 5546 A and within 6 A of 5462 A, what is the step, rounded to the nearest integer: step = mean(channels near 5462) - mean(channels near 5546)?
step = -16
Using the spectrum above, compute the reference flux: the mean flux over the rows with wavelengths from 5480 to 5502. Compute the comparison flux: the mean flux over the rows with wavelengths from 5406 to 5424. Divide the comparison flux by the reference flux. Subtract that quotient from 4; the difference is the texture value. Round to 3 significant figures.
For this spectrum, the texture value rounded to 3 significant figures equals 3.04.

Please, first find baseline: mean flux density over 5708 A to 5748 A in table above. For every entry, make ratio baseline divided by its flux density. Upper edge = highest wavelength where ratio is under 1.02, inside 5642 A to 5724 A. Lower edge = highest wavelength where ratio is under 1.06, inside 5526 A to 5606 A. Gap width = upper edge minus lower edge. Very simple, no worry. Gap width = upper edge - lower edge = 117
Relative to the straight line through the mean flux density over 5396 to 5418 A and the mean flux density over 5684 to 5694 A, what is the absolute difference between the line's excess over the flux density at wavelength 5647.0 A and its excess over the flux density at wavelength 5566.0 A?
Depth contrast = 19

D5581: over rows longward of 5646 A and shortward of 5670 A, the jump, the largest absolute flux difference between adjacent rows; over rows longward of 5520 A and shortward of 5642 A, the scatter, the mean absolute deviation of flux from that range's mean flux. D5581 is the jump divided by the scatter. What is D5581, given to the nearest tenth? 1.8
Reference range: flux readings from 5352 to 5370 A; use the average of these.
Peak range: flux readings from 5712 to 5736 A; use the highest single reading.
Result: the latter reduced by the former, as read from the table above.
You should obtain 28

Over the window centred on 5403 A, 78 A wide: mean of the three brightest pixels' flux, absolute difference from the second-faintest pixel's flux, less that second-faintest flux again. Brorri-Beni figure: -31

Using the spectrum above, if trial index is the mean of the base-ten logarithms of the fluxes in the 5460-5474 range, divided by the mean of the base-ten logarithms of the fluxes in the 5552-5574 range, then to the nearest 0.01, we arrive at 1.00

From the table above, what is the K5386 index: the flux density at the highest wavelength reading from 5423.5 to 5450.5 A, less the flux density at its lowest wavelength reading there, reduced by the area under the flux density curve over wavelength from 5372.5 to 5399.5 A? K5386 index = -2842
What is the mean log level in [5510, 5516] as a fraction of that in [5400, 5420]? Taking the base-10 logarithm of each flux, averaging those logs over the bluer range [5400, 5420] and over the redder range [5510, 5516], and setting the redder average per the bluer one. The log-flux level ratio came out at 0.98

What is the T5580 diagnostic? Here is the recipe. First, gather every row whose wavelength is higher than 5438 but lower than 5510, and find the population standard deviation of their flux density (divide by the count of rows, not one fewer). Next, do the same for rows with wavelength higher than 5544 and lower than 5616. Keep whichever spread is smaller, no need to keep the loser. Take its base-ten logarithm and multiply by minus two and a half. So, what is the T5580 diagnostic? -2.81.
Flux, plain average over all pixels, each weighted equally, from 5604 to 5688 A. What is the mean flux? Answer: 115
